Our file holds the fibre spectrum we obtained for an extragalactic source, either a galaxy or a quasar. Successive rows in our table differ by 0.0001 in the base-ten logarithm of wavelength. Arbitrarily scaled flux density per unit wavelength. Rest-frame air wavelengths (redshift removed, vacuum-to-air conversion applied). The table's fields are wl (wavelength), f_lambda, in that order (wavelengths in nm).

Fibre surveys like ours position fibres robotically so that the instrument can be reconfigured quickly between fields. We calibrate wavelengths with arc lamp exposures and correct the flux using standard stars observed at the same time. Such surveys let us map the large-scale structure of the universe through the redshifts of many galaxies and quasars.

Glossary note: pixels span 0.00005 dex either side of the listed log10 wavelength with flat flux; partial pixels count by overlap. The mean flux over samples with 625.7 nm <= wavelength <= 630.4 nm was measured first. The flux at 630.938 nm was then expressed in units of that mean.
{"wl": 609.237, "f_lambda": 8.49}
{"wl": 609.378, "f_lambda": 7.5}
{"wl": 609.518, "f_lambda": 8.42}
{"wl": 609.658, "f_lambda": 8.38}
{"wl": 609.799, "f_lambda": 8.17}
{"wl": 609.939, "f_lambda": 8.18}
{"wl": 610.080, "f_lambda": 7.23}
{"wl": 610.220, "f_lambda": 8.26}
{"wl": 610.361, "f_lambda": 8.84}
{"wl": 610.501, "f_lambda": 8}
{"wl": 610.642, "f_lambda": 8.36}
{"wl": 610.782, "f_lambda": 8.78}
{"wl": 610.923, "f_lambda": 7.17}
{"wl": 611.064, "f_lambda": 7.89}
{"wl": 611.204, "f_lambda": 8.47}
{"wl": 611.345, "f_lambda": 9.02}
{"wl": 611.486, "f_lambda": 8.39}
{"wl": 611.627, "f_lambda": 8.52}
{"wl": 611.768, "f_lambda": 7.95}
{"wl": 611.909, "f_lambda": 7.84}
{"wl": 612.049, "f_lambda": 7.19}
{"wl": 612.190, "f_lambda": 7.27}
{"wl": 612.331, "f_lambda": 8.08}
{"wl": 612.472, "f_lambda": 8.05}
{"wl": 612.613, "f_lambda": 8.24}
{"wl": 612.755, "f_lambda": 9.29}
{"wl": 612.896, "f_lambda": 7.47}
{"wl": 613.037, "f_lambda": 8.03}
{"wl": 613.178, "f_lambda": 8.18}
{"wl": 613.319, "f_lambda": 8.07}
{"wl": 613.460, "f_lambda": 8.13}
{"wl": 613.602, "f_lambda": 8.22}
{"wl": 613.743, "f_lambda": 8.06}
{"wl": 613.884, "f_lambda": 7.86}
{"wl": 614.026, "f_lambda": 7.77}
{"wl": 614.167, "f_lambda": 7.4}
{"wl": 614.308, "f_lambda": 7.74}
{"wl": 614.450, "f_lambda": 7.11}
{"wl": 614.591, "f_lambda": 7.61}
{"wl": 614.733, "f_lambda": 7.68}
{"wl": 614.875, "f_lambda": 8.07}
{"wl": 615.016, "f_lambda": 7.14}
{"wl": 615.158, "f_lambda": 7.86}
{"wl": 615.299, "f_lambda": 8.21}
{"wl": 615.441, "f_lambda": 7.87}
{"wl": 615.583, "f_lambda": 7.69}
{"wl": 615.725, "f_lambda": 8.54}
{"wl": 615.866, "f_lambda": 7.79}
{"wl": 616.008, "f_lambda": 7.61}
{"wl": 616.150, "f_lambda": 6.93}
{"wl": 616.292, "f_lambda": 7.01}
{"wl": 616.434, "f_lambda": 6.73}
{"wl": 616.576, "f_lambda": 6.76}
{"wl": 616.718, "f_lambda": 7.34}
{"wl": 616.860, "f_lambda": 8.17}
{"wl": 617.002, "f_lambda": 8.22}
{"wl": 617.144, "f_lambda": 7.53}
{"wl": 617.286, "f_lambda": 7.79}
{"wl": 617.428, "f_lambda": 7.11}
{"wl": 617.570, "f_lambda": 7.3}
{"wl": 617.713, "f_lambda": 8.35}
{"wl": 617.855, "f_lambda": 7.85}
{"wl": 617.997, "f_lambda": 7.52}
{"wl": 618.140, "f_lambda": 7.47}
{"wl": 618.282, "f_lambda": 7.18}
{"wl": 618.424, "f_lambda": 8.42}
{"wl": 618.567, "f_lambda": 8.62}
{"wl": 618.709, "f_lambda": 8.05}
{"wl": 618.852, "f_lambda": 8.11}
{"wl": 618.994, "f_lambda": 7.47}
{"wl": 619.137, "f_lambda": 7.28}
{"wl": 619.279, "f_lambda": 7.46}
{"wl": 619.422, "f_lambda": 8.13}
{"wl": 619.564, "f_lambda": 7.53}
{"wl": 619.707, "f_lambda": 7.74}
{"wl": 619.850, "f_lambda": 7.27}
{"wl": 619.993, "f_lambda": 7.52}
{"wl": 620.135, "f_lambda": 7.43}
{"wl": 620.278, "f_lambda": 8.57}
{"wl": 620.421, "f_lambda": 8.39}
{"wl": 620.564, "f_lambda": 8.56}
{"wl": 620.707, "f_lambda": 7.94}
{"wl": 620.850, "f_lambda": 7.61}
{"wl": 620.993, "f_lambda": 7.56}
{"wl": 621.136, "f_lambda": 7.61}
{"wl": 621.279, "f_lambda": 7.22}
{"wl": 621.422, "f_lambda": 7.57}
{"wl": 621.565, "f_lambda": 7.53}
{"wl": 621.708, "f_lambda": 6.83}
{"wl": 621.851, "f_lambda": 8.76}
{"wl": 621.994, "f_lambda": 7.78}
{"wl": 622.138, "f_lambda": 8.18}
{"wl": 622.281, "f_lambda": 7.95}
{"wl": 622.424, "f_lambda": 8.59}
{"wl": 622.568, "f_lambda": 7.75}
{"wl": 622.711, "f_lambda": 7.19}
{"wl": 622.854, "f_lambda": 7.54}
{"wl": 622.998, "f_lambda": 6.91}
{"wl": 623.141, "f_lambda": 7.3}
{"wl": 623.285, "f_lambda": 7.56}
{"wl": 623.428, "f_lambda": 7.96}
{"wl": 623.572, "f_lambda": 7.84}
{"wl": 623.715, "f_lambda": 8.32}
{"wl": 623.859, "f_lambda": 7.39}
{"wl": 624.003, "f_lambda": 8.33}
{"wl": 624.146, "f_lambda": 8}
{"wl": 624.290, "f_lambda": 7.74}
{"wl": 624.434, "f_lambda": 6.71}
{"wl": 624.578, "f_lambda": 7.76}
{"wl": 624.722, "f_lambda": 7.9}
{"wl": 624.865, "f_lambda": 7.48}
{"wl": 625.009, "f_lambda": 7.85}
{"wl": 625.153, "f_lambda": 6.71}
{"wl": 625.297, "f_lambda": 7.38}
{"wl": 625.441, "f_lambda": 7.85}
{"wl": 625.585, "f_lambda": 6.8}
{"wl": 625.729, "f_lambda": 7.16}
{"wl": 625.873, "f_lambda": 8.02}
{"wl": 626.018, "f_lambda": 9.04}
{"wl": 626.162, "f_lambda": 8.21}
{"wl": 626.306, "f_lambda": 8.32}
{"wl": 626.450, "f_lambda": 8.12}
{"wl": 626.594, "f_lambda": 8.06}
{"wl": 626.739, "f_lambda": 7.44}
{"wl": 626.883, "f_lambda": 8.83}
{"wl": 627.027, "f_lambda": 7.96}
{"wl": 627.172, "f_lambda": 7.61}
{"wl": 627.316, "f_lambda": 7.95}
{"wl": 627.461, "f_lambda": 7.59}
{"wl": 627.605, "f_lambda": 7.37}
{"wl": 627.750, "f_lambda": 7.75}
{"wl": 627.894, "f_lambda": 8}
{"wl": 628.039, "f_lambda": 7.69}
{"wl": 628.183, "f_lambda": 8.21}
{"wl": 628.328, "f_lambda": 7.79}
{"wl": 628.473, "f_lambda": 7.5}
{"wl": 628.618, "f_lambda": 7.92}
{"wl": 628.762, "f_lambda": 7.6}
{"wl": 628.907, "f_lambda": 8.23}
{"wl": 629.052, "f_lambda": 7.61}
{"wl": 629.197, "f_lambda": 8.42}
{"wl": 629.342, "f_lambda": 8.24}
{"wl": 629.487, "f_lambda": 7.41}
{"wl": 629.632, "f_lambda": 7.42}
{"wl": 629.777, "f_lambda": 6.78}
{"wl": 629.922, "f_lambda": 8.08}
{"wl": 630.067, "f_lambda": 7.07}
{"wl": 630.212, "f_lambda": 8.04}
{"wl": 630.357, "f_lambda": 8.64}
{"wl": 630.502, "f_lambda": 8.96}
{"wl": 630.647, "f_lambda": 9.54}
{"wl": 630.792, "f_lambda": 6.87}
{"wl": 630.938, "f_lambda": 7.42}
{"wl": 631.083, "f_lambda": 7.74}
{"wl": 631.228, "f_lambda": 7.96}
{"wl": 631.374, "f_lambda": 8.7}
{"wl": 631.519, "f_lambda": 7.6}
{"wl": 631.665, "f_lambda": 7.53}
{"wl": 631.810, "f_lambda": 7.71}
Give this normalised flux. 0.94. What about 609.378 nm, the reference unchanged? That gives 0.95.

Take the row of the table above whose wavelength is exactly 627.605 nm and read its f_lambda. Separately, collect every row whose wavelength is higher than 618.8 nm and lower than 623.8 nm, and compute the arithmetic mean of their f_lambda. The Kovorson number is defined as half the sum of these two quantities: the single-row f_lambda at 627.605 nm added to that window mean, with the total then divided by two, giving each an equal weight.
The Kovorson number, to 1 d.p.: 7.6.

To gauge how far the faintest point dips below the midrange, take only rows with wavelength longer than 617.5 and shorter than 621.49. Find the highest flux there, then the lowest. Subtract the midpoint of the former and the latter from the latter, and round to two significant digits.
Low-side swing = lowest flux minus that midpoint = -0.72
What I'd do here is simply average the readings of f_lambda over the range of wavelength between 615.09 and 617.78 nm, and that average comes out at 7.6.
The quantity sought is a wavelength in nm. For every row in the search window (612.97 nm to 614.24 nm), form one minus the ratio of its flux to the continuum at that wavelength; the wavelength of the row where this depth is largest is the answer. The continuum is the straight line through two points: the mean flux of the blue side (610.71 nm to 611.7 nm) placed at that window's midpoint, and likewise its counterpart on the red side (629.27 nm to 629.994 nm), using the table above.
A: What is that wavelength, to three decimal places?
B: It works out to 614.167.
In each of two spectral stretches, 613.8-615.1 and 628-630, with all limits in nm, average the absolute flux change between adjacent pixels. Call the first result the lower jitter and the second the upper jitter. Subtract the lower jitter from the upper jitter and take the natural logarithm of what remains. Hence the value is -2.1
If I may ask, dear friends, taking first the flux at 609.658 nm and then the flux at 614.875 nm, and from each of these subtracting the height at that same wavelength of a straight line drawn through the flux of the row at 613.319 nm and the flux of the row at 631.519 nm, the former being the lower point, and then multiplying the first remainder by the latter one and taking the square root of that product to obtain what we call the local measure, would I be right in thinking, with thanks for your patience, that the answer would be 0.09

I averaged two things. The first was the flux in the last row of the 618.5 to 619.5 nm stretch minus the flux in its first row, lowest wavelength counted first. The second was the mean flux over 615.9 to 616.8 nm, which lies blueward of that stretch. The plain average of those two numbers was 3.3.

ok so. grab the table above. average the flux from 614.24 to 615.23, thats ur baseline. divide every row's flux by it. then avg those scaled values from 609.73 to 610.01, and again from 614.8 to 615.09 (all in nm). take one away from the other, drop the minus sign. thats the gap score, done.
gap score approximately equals 0.075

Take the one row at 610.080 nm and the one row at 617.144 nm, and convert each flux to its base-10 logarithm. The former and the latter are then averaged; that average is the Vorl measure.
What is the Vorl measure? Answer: 0.868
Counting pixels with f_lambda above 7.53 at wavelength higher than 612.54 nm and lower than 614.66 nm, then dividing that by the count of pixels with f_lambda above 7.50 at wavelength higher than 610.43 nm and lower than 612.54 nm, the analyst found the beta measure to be 1.0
